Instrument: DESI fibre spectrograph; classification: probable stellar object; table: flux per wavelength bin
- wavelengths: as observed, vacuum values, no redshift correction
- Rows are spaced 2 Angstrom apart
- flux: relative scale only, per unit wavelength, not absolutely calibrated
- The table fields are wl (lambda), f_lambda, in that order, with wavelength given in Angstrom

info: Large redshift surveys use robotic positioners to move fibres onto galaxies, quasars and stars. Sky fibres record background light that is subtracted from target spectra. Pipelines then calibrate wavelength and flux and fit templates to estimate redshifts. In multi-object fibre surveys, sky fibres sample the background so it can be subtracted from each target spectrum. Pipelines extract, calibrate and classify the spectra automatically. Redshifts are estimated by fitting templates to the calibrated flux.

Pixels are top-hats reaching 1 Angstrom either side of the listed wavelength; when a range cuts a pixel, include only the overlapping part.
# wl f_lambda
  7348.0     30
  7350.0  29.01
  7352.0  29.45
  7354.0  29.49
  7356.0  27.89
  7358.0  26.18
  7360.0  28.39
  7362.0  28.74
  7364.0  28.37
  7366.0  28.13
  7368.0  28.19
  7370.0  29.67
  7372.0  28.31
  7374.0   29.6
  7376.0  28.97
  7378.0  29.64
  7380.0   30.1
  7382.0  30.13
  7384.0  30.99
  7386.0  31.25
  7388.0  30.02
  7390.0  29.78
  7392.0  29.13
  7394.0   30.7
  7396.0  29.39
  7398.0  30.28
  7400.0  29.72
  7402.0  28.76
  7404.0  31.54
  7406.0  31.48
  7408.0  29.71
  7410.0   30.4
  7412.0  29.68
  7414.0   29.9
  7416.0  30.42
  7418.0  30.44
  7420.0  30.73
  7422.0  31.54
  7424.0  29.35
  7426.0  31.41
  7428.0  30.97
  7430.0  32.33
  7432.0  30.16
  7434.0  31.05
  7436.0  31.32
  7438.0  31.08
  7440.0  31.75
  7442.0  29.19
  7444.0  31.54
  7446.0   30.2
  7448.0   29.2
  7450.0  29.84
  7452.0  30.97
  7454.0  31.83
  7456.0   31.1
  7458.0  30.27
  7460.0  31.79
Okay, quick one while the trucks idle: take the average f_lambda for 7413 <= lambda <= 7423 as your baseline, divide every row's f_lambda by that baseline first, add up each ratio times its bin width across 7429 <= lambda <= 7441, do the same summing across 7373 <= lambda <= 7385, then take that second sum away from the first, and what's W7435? 0.54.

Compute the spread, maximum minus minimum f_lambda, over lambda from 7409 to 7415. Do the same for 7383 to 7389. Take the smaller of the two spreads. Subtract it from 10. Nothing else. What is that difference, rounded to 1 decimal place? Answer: 9.3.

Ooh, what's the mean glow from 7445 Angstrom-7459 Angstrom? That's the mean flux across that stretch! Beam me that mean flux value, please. 30.49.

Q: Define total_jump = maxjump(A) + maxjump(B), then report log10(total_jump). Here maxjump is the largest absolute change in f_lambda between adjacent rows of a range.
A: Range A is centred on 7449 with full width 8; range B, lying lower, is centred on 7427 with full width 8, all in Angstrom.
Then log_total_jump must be 0.50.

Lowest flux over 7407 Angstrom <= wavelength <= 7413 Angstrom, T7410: 29.68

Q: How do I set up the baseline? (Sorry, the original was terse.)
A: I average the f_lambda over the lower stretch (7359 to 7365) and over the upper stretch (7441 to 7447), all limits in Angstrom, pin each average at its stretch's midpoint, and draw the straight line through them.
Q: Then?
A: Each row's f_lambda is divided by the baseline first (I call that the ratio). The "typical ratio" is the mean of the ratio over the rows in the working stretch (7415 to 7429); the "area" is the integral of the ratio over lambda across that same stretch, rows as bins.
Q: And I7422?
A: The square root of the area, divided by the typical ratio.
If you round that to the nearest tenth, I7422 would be 3.7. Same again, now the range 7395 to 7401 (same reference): 2.4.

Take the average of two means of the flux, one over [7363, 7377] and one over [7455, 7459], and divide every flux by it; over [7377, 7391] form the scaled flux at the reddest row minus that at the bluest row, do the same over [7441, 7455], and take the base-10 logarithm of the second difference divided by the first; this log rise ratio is 1.3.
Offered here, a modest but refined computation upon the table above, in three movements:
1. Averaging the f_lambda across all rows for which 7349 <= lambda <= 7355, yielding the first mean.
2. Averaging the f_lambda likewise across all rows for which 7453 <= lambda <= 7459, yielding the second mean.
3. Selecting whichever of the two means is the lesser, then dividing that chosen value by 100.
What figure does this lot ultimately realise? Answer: 0.293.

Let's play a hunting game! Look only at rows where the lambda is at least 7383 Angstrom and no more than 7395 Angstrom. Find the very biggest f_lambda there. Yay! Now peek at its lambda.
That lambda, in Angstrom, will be 7386.0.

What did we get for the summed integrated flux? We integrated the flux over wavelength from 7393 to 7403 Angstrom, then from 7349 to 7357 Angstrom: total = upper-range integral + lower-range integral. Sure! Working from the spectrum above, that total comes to 529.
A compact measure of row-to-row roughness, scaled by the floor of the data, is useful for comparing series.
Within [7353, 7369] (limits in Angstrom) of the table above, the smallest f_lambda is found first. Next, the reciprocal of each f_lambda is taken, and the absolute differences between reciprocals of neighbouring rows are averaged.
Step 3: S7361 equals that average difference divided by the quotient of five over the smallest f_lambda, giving 0.0064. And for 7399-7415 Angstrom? 0.0065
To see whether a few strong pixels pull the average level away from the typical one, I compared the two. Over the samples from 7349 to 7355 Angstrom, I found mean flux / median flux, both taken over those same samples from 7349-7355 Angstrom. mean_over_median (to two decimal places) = 1.00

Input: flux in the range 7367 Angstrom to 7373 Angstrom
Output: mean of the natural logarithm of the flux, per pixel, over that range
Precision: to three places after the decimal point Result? 3.357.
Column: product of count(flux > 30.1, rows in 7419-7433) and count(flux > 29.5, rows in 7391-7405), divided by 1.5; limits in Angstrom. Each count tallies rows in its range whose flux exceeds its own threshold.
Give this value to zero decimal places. 16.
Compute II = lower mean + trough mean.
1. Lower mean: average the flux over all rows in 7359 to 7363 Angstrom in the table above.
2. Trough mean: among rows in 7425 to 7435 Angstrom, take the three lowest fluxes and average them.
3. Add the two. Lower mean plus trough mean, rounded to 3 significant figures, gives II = 59.3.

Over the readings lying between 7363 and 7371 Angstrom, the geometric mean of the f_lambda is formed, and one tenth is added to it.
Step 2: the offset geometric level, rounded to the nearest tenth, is 28.7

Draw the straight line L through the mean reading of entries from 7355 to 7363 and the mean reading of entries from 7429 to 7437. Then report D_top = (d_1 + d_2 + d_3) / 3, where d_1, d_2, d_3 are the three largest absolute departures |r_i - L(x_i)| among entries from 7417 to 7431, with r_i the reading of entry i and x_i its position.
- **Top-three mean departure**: 1.2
